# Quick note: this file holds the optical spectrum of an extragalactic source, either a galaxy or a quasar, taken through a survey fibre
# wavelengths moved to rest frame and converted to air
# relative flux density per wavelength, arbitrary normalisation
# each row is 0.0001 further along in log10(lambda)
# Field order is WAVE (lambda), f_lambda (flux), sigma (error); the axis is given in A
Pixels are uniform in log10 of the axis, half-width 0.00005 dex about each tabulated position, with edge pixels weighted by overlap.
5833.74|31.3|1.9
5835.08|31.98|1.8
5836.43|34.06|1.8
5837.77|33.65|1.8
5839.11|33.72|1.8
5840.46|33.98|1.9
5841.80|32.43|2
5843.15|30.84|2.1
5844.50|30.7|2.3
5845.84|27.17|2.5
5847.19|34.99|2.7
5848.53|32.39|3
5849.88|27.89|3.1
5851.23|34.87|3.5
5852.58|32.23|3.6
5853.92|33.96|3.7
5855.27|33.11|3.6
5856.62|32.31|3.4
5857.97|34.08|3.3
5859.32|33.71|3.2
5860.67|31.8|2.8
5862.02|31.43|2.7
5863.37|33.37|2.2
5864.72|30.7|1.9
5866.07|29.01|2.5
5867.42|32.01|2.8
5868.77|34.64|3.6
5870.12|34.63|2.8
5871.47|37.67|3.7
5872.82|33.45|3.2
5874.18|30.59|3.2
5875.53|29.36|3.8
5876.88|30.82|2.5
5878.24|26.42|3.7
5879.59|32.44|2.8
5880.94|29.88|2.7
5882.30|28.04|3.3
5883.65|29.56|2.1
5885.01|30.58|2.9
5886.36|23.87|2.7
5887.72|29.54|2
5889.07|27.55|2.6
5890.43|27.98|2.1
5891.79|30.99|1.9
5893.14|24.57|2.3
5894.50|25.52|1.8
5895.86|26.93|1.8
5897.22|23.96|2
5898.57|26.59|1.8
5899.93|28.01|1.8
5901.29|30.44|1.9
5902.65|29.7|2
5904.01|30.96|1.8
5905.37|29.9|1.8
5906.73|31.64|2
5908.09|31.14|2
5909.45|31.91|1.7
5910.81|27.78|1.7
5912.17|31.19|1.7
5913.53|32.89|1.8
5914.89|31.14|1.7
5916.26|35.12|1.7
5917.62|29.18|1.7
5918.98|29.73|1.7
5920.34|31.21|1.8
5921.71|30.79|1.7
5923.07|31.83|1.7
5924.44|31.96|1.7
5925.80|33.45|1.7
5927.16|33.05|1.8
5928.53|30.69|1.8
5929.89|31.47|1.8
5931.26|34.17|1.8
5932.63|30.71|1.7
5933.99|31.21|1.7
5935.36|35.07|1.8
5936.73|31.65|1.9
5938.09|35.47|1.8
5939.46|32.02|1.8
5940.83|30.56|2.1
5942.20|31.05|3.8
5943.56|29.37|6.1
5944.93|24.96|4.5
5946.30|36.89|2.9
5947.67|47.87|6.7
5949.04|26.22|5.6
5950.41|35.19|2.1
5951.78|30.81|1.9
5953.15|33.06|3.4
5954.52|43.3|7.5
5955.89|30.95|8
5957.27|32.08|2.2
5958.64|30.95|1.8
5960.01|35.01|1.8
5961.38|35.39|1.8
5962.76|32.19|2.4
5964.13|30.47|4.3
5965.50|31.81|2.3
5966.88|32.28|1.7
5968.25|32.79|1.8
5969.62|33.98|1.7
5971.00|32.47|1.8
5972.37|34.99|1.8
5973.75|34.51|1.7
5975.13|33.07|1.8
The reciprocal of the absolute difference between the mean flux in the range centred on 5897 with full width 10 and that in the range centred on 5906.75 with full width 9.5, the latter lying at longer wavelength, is 0.3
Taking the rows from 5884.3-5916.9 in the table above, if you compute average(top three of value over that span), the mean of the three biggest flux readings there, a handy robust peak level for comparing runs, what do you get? 33.3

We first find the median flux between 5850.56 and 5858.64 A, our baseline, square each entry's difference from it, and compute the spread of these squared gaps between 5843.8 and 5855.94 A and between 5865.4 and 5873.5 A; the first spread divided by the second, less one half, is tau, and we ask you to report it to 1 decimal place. 1.2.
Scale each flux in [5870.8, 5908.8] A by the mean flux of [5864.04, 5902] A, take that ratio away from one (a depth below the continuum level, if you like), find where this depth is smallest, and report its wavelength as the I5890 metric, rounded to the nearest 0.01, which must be 5871.47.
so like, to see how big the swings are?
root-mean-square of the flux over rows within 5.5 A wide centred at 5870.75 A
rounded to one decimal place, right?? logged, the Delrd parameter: 35.1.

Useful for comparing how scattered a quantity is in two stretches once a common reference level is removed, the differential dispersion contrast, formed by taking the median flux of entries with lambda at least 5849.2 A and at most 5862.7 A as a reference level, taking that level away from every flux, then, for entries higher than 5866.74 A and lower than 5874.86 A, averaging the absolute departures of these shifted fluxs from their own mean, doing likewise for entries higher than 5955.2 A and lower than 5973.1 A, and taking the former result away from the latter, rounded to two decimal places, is -0.50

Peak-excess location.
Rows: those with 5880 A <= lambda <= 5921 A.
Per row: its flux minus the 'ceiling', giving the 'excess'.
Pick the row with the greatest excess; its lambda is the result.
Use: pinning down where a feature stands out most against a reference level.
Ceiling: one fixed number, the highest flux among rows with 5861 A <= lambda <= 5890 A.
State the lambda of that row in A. 5916.26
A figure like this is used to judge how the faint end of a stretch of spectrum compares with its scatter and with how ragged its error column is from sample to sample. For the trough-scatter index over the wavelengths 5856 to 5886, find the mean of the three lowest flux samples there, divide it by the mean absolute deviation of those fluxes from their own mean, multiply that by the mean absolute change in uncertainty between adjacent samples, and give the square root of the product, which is 2.8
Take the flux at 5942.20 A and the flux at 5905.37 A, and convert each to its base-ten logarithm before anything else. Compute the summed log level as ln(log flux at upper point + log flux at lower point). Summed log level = 1.09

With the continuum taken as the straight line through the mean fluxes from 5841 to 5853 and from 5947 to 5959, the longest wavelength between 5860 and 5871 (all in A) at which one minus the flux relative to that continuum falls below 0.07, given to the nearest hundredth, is 5870.12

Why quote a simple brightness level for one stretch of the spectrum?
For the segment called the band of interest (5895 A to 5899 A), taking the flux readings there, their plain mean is 25.8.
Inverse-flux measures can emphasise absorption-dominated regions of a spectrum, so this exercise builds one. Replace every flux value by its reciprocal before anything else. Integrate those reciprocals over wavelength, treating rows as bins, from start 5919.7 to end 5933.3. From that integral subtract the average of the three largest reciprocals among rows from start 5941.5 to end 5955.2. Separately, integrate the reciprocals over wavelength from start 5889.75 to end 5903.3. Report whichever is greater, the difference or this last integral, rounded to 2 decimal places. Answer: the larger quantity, 0.50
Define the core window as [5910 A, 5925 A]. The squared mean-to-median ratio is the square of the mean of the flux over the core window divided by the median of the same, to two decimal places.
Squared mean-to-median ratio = 1.00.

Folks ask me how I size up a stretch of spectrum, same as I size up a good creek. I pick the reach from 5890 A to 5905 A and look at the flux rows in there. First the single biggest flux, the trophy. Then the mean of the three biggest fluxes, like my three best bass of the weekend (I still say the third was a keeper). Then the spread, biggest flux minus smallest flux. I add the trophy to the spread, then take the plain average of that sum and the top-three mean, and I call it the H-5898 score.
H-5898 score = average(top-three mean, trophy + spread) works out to 34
